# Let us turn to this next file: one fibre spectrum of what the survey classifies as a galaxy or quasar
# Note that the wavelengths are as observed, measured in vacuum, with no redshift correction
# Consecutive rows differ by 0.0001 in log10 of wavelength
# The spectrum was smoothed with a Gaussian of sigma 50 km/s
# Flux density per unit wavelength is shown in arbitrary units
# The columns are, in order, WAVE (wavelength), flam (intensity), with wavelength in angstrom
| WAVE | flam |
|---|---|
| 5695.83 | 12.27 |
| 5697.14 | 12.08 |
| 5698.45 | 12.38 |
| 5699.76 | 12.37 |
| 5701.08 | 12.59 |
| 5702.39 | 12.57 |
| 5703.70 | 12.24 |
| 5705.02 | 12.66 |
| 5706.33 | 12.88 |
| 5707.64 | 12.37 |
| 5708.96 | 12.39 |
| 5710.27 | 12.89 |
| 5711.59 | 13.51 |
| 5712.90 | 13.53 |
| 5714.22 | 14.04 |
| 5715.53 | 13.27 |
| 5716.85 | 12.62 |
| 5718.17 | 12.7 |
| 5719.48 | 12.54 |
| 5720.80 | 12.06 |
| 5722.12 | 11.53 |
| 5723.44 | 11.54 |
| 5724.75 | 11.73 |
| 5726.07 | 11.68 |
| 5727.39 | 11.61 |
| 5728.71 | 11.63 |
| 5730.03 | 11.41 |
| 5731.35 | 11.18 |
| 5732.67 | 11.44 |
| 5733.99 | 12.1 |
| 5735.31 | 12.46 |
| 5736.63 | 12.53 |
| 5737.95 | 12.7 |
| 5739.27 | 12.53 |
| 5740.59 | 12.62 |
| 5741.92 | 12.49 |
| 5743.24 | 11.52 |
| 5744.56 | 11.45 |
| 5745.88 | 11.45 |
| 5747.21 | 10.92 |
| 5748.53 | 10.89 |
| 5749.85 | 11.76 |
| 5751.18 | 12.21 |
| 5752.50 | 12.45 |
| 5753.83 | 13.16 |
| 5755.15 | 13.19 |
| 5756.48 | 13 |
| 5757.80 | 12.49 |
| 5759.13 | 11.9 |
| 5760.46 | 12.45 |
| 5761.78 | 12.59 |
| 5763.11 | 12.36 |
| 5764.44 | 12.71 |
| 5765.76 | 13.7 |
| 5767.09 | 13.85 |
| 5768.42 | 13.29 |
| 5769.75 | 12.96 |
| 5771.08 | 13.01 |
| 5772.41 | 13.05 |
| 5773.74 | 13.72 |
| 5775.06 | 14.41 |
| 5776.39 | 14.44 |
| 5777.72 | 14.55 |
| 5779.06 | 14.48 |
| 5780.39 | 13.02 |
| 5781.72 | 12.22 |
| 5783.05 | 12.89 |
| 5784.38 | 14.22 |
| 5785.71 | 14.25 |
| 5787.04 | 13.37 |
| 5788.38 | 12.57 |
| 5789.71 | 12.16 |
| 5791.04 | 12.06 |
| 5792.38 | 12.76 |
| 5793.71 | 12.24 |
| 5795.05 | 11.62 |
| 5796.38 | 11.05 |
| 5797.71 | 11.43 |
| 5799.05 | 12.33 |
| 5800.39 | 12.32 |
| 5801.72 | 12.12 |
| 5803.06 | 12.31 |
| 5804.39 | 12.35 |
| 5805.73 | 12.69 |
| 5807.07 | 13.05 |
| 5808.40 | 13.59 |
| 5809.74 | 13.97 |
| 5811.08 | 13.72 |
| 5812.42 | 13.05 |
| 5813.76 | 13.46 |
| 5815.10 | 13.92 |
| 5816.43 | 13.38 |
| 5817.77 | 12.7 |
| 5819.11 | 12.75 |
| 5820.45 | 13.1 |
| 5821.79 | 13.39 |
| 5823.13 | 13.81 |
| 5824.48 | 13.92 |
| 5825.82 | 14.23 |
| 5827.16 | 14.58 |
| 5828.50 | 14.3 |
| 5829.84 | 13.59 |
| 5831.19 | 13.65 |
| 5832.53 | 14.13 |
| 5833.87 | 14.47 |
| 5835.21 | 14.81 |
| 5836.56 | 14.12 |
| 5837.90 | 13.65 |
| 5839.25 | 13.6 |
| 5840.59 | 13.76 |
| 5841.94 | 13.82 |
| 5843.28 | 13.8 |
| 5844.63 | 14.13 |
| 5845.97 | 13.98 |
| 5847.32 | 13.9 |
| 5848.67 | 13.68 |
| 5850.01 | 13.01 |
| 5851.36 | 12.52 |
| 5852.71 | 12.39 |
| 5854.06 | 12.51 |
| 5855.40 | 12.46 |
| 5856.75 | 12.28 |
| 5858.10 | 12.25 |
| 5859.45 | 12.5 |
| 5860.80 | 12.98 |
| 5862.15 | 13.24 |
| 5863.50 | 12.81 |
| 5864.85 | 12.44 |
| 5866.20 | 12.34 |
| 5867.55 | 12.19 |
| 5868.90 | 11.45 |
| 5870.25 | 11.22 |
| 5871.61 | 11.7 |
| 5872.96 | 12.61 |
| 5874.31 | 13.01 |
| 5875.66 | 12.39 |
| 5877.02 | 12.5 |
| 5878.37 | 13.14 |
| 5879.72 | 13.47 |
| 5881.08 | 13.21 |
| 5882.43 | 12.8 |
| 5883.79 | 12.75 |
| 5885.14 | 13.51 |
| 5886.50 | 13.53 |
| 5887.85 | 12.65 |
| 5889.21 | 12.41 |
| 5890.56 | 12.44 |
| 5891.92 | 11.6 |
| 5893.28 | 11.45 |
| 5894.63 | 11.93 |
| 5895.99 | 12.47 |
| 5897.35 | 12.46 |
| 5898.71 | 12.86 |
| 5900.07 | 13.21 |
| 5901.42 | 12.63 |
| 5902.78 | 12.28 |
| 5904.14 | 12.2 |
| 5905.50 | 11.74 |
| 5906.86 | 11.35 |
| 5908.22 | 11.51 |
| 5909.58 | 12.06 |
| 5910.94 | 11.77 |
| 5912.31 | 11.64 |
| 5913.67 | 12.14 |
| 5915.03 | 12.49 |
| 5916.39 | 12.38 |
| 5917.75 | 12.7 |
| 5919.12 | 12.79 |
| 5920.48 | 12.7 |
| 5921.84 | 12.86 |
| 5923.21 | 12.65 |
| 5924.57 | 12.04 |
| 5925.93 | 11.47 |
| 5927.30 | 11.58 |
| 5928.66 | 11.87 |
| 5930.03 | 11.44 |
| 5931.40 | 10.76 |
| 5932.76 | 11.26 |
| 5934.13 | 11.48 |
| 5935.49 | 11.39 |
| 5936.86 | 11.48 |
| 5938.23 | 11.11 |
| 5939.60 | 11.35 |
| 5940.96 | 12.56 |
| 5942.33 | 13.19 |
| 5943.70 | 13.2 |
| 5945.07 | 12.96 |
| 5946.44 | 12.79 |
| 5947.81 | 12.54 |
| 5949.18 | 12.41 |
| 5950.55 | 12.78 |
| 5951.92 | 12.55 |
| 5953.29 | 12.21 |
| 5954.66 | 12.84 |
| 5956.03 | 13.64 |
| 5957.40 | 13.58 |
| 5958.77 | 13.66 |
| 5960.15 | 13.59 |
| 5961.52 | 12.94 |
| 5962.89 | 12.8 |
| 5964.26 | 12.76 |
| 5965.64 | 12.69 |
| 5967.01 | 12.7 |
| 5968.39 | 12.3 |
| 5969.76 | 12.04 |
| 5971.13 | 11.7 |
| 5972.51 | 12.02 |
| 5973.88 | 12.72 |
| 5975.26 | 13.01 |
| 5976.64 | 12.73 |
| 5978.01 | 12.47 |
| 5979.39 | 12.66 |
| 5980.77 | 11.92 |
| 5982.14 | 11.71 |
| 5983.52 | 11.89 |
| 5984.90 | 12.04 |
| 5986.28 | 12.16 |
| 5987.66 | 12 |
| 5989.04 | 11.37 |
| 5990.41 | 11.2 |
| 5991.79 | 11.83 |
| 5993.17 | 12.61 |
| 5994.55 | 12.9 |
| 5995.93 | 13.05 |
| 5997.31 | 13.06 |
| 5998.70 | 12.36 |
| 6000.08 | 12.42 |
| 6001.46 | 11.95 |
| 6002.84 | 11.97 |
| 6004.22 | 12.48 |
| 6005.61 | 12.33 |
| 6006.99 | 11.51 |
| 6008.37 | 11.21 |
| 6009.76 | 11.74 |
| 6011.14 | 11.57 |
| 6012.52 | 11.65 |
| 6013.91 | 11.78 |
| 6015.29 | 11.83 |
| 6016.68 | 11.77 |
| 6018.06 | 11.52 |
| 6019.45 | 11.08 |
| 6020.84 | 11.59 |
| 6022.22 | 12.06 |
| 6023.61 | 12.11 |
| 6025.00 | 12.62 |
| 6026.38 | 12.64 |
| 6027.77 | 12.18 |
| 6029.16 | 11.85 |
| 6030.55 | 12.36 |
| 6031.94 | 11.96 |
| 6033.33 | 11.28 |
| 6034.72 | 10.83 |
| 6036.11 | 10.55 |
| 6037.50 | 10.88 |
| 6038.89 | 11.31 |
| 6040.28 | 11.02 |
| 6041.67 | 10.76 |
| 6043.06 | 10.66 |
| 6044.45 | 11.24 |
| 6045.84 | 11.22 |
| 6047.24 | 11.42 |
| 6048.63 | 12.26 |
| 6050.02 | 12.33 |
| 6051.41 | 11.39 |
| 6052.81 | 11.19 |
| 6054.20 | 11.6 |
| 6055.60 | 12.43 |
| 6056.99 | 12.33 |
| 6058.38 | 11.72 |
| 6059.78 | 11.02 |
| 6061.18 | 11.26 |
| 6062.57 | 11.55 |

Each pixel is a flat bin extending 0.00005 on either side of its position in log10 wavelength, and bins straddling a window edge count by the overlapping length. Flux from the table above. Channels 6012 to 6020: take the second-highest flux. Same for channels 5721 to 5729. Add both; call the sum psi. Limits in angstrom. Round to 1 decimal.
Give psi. 23.5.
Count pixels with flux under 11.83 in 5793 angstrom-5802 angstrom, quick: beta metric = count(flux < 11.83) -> 3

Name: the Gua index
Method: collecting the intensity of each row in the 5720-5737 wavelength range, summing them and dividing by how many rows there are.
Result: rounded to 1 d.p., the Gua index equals 11.8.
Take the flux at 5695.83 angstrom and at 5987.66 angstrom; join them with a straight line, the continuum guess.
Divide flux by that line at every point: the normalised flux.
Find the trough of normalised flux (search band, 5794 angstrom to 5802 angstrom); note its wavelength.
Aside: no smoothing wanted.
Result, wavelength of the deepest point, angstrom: 5796.38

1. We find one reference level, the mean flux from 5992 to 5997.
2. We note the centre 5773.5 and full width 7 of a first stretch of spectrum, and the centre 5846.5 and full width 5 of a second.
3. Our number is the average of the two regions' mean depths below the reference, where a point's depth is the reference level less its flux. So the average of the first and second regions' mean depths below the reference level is -1.0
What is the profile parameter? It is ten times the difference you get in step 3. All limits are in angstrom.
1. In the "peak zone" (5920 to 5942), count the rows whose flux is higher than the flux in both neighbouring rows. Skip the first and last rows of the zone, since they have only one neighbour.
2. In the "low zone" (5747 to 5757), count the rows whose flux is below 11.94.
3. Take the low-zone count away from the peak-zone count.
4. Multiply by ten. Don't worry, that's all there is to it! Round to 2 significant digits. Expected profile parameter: 10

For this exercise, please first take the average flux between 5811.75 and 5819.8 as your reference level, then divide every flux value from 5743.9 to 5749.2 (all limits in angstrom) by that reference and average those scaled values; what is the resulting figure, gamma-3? 0.85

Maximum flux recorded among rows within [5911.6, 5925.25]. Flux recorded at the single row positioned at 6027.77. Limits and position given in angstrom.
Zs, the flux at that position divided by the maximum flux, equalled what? 0.947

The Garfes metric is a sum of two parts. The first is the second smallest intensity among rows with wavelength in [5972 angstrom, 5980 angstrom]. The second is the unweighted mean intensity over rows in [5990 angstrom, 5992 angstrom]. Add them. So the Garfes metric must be 24.0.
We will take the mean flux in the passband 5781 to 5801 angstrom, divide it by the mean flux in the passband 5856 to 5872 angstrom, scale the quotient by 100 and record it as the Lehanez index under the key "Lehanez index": 102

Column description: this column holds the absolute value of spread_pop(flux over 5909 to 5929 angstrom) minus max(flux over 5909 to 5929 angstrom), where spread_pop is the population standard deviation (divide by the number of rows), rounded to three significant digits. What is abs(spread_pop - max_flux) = 12.4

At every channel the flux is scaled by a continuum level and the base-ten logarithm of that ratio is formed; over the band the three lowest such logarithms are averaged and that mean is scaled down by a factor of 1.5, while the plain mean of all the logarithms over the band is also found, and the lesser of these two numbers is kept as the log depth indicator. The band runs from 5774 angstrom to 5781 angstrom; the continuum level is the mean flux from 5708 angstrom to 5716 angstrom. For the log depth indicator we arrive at 0.01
